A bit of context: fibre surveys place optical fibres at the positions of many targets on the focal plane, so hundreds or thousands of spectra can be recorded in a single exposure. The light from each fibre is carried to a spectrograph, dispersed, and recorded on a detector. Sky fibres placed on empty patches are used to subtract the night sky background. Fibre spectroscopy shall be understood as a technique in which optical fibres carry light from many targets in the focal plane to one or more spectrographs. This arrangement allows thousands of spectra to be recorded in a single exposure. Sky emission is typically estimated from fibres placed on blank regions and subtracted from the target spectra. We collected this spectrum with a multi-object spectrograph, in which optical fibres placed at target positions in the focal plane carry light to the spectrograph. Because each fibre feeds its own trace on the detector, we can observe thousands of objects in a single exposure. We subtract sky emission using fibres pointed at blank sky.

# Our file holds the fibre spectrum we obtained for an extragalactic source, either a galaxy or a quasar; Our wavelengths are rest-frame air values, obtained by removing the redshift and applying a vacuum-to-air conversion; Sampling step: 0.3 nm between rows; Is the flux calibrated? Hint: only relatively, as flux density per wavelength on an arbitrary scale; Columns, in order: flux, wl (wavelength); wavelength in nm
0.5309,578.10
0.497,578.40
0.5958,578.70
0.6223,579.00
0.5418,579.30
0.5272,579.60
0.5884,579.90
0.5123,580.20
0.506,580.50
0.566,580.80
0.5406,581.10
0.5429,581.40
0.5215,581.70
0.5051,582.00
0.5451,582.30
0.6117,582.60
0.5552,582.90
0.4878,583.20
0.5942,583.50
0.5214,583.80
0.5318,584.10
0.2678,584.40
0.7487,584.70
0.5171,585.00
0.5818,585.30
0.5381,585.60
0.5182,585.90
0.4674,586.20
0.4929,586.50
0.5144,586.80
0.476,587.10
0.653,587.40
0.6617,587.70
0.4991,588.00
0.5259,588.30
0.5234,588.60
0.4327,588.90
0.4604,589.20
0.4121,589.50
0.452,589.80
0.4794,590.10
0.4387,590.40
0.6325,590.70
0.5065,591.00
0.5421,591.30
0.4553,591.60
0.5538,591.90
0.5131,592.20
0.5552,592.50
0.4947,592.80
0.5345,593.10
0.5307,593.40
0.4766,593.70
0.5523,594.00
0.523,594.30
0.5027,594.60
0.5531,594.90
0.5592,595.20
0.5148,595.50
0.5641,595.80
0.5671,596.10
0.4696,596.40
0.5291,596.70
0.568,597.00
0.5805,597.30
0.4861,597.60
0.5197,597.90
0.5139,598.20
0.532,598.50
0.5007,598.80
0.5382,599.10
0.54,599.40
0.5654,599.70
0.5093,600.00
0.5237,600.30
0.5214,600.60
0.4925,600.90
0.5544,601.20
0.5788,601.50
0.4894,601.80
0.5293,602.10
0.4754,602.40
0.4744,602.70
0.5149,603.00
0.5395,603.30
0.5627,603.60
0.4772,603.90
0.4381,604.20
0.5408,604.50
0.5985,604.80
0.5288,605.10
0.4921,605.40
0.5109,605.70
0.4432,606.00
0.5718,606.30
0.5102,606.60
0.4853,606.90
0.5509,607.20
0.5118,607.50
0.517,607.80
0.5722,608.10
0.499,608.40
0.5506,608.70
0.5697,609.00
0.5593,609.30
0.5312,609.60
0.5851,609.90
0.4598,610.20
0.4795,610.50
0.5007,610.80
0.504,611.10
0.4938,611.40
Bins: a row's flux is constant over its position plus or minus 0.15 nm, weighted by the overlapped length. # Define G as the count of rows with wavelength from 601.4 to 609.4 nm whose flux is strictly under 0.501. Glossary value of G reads 9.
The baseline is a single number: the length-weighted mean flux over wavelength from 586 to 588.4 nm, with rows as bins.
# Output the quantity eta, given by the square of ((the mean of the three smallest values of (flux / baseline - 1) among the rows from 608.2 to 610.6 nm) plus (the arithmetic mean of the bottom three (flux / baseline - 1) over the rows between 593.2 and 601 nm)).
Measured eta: 0.05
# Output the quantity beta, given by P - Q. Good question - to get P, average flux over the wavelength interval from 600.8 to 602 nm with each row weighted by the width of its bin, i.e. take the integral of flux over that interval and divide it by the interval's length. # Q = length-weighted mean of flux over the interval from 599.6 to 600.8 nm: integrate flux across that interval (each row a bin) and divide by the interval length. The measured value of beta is 0.003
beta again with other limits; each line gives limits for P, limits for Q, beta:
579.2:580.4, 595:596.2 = -0.010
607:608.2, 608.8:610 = -0.026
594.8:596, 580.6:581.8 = 0.006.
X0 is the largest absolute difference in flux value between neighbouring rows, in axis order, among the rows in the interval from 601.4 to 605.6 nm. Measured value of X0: 0.10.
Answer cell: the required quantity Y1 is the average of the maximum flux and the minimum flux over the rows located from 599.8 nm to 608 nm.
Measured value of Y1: 0.518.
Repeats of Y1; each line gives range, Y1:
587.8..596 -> 0.522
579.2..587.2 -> 0.508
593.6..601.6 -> 0.525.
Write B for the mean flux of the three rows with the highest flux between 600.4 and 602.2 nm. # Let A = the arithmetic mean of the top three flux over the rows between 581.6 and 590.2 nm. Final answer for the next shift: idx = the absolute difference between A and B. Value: 0.13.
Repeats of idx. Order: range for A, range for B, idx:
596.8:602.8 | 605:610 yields 0.00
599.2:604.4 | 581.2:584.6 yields 0.02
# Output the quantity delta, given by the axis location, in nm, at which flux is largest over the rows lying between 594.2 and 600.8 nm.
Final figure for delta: 597.30 nm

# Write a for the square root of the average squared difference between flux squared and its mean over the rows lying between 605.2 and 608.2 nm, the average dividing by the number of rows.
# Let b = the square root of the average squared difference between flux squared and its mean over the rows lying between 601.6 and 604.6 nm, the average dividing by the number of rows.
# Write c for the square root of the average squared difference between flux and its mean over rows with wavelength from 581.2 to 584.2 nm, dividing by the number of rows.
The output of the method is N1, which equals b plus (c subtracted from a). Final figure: 0.04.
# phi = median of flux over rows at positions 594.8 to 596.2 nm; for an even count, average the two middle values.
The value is 0.559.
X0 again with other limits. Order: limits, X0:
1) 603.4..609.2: 0.13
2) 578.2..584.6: 0.26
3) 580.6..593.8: 0.48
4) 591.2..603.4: 0.10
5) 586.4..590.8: 0.19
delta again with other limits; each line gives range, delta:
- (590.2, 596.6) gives 590.70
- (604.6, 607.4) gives 604.80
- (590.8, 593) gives 592.50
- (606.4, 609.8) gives 608.10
